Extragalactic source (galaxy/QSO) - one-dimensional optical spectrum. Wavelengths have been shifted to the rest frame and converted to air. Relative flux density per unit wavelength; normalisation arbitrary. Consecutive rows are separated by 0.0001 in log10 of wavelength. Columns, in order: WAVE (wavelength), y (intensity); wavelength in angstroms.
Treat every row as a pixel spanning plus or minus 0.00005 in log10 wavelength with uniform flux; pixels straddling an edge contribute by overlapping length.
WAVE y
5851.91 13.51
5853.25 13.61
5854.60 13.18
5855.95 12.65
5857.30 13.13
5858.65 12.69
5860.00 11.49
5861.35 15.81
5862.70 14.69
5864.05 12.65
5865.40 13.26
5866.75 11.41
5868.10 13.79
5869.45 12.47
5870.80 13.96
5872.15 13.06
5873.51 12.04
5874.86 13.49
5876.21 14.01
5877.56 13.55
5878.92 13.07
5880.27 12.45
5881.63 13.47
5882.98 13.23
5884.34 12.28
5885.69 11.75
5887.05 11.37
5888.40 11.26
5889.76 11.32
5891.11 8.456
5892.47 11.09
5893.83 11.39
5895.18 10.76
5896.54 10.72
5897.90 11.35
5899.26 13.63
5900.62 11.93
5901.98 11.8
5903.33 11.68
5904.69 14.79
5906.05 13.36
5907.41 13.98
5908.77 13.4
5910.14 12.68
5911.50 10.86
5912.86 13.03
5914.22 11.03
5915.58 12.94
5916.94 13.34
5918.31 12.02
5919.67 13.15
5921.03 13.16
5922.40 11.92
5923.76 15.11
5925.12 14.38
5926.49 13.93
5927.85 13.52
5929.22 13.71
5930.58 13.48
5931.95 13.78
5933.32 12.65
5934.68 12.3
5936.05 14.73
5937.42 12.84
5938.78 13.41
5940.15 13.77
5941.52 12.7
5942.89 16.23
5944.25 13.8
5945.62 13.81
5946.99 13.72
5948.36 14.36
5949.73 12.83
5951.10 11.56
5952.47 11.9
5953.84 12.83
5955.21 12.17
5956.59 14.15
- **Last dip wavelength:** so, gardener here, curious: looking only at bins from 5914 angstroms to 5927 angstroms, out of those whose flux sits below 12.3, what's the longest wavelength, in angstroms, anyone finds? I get 5922.40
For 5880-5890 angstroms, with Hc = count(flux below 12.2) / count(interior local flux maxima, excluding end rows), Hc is 4.0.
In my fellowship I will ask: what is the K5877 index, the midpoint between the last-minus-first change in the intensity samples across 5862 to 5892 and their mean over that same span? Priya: 3.2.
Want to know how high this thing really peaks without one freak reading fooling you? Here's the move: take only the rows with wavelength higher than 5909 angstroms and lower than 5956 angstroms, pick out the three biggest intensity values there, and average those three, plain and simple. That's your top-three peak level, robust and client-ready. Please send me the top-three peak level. 15.4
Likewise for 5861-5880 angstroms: 14.8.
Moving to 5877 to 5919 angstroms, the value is 14.1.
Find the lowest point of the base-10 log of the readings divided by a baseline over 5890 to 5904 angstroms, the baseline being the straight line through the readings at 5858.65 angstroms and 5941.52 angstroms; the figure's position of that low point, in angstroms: 5891.11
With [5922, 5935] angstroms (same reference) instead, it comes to 5922.40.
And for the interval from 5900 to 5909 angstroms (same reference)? 5903.33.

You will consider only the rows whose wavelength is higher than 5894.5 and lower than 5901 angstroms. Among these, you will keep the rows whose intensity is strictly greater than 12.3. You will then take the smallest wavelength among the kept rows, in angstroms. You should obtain 5899.26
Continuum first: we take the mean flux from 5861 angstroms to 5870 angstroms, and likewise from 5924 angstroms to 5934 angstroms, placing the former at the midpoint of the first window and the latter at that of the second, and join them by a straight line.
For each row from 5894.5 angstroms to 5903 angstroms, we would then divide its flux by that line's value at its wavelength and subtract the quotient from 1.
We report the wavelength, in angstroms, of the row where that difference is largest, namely 5896.54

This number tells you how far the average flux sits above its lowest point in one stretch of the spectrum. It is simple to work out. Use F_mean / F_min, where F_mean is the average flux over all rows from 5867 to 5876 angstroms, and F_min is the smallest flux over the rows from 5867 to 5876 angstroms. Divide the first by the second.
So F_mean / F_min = 1.09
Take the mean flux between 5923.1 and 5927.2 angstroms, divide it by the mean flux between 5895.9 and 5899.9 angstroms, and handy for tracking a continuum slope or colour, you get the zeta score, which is 1.22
